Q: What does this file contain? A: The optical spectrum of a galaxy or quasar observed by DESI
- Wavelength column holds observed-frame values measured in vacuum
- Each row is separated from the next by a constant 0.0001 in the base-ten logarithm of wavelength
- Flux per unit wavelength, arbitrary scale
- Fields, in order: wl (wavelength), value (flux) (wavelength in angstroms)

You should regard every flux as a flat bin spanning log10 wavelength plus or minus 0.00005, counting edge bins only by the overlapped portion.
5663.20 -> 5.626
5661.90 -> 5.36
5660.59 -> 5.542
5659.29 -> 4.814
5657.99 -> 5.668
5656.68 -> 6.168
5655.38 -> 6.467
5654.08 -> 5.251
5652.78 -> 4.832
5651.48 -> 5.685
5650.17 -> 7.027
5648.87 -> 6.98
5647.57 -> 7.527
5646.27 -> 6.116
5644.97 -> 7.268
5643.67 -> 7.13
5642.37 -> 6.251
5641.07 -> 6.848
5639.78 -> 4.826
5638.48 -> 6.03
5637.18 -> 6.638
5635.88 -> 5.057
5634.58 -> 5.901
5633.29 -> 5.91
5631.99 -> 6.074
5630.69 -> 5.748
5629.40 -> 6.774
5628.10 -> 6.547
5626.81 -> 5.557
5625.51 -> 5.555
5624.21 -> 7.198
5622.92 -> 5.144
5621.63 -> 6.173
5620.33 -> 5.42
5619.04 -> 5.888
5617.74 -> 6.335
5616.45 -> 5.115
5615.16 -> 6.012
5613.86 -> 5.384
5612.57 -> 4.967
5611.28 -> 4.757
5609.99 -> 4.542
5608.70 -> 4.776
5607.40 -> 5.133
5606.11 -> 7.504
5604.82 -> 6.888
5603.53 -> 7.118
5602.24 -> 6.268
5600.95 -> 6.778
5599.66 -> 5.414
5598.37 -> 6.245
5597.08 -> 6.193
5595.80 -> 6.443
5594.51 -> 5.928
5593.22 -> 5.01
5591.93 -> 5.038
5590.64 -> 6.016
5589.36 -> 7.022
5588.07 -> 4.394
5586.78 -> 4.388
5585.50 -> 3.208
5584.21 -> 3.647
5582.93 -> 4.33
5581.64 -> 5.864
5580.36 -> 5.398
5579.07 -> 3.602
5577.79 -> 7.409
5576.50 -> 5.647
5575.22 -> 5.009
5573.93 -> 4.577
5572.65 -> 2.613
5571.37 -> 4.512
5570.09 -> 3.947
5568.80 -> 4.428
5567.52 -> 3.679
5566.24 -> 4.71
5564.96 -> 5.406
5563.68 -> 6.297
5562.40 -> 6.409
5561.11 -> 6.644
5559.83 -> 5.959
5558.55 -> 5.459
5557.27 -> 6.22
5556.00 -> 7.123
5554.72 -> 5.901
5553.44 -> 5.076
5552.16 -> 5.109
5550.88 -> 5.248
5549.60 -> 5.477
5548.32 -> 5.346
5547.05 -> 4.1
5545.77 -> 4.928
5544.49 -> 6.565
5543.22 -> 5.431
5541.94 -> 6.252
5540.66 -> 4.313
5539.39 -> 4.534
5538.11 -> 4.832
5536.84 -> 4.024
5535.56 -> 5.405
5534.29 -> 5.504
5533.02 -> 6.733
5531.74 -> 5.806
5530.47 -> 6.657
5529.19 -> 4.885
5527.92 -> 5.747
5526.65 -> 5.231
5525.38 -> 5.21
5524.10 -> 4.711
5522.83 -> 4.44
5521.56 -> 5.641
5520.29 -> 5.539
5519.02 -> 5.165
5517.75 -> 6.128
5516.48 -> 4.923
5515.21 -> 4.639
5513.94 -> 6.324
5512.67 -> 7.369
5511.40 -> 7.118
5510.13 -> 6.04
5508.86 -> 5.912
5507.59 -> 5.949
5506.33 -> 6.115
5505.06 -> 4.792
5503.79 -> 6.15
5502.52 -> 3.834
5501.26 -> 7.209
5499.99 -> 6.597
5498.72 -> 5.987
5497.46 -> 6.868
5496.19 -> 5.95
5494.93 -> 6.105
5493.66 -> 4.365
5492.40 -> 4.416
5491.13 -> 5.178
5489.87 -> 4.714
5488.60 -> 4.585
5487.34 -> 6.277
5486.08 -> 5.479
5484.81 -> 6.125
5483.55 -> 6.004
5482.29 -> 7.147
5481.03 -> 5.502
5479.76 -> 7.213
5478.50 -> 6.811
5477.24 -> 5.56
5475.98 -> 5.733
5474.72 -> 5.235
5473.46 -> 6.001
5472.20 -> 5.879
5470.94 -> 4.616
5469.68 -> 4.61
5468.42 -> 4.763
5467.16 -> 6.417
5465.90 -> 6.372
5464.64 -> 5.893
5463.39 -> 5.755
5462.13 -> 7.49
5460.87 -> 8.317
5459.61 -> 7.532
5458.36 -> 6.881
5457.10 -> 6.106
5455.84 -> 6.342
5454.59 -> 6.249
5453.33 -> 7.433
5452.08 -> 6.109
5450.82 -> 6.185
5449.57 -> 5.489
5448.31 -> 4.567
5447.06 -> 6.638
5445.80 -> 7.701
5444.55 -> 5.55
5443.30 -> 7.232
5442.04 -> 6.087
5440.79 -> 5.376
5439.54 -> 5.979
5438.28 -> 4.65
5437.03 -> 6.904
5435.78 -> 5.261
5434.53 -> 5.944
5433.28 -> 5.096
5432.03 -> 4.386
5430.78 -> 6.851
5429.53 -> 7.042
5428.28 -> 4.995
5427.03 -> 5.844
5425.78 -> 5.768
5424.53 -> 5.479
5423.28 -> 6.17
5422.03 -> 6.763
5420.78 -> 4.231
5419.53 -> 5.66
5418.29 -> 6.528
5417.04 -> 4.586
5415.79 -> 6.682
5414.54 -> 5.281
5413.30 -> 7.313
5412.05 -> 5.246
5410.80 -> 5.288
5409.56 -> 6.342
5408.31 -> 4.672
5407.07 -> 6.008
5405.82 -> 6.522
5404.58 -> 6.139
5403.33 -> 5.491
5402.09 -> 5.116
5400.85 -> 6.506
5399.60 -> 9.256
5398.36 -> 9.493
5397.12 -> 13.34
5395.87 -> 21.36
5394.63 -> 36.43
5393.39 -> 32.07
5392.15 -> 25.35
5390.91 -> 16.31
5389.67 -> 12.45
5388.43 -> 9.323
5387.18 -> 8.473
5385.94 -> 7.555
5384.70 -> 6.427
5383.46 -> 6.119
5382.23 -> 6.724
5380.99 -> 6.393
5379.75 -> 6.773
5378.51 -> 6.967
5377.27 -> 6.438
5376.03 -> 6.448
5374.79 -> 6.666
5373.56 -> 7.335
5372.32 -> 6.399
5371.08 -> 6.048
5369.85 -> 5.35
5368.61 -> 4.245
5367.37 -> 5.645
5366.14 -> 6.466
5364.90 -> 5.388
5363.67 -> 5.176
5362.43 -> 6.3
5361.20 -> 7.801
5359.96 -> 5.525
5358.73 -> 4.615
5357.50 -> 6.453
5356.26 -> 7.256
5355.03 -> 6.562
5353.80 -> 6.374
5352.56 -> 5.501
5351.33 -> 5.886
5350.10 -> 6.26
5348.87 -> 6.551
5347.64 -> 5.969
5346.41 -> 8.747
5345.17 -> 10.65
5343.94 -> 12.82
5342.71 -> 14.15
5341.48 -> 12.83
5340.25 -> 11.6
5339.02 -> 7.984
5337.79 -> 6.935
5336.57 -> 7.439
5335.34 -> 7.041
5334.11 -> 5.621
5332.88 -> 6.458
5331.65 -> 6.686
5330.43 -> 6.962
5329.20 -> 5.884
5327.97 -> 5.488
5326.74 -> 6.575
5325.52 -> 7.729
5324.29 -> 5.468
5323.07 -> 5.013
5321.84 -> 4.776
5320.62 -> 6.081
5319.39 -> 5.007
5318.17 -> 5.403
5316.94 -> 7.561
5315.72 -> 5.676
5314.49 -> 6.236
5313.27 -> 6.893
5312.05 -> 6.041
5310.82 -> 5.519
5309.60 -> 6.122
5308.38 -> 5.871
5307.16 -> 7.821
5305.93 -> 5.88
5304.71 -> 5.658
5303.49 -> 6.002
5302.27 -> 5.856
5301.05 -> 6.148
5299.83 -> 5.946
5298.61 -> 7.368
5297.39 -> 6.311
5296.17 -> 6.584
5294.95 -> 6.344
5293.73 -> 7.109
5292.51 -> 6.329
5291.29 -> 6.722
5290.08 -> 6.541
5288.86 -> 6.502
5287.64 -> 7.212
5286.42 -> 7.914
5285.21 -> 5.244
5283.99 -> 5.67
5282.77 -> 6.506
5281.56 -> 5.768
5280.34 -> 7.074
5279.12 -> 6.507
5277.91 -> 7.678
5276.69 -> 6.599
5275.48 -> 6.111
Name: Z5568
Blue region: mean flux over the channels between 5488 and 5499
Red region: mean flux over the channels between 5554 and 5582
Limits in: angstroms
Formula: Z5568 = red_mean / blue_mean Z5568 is 0.99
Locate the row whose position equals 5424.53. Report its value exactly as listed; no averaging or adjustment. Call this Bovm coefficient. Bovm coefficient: 5.479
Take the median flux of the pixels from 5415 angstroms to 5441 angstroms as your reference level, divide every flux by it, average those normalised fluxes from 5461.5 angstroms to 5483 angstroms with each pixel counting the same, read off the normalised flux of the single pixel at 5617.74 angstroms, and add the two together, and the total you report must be 2.13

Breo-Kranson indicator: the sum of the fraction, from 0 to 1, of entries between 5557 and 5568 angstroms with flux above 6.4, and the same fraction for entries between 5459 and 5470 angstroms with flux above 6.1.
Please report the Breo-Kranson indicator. 0.78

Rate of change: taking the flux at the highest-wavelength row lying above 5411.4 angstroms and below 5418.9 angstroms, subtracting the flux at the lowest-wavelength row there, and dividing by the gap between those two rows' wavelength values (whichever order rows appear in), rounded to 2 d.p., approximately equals 0.21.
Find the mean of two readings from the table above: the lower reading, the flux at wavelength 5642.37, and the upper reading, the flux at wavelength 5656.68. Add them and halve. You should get 6.2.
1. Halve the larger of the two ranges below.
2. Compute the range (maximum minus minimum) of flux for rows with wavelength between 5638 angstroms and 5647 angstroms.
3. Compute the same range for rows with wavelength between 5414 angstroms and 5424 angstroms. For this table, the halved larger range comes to 1.27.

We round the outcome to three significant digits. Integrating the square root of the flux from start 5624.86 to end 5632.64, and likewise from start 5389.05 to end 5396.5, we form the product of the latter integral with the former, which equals 686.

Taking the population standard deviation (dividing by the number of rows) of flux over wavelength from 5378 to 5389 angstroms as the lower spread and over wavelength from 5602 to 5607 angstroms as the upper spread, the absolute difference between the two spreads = 0.56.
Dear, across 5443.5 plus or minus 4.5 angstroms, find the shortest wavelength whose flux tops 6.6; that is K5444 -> 5443.30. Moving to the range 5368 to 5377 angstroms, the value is 5373.56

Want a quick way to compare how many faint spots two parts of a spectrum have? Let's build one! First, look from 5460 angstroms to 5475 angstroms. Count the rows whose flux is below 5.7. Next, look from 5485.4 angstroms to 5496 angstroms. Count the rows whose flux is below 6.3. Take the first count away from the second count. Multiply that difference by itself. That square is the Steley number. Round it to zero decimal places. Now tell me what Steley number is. 16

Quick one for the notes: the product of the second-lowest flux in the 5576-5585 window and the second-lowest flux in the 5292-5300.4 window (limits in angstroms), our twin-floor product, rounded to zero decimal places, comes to 23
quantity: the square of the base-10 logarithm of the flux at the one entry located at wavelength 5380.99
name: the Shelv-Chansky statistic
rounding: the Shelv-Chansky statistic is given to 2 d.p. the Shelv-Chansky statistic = 0.65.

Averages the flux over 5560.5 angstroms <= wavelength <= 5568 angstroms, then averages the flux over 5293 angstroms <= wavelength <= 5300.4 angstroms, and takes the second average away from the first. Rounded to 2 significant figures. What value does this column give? -1.1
